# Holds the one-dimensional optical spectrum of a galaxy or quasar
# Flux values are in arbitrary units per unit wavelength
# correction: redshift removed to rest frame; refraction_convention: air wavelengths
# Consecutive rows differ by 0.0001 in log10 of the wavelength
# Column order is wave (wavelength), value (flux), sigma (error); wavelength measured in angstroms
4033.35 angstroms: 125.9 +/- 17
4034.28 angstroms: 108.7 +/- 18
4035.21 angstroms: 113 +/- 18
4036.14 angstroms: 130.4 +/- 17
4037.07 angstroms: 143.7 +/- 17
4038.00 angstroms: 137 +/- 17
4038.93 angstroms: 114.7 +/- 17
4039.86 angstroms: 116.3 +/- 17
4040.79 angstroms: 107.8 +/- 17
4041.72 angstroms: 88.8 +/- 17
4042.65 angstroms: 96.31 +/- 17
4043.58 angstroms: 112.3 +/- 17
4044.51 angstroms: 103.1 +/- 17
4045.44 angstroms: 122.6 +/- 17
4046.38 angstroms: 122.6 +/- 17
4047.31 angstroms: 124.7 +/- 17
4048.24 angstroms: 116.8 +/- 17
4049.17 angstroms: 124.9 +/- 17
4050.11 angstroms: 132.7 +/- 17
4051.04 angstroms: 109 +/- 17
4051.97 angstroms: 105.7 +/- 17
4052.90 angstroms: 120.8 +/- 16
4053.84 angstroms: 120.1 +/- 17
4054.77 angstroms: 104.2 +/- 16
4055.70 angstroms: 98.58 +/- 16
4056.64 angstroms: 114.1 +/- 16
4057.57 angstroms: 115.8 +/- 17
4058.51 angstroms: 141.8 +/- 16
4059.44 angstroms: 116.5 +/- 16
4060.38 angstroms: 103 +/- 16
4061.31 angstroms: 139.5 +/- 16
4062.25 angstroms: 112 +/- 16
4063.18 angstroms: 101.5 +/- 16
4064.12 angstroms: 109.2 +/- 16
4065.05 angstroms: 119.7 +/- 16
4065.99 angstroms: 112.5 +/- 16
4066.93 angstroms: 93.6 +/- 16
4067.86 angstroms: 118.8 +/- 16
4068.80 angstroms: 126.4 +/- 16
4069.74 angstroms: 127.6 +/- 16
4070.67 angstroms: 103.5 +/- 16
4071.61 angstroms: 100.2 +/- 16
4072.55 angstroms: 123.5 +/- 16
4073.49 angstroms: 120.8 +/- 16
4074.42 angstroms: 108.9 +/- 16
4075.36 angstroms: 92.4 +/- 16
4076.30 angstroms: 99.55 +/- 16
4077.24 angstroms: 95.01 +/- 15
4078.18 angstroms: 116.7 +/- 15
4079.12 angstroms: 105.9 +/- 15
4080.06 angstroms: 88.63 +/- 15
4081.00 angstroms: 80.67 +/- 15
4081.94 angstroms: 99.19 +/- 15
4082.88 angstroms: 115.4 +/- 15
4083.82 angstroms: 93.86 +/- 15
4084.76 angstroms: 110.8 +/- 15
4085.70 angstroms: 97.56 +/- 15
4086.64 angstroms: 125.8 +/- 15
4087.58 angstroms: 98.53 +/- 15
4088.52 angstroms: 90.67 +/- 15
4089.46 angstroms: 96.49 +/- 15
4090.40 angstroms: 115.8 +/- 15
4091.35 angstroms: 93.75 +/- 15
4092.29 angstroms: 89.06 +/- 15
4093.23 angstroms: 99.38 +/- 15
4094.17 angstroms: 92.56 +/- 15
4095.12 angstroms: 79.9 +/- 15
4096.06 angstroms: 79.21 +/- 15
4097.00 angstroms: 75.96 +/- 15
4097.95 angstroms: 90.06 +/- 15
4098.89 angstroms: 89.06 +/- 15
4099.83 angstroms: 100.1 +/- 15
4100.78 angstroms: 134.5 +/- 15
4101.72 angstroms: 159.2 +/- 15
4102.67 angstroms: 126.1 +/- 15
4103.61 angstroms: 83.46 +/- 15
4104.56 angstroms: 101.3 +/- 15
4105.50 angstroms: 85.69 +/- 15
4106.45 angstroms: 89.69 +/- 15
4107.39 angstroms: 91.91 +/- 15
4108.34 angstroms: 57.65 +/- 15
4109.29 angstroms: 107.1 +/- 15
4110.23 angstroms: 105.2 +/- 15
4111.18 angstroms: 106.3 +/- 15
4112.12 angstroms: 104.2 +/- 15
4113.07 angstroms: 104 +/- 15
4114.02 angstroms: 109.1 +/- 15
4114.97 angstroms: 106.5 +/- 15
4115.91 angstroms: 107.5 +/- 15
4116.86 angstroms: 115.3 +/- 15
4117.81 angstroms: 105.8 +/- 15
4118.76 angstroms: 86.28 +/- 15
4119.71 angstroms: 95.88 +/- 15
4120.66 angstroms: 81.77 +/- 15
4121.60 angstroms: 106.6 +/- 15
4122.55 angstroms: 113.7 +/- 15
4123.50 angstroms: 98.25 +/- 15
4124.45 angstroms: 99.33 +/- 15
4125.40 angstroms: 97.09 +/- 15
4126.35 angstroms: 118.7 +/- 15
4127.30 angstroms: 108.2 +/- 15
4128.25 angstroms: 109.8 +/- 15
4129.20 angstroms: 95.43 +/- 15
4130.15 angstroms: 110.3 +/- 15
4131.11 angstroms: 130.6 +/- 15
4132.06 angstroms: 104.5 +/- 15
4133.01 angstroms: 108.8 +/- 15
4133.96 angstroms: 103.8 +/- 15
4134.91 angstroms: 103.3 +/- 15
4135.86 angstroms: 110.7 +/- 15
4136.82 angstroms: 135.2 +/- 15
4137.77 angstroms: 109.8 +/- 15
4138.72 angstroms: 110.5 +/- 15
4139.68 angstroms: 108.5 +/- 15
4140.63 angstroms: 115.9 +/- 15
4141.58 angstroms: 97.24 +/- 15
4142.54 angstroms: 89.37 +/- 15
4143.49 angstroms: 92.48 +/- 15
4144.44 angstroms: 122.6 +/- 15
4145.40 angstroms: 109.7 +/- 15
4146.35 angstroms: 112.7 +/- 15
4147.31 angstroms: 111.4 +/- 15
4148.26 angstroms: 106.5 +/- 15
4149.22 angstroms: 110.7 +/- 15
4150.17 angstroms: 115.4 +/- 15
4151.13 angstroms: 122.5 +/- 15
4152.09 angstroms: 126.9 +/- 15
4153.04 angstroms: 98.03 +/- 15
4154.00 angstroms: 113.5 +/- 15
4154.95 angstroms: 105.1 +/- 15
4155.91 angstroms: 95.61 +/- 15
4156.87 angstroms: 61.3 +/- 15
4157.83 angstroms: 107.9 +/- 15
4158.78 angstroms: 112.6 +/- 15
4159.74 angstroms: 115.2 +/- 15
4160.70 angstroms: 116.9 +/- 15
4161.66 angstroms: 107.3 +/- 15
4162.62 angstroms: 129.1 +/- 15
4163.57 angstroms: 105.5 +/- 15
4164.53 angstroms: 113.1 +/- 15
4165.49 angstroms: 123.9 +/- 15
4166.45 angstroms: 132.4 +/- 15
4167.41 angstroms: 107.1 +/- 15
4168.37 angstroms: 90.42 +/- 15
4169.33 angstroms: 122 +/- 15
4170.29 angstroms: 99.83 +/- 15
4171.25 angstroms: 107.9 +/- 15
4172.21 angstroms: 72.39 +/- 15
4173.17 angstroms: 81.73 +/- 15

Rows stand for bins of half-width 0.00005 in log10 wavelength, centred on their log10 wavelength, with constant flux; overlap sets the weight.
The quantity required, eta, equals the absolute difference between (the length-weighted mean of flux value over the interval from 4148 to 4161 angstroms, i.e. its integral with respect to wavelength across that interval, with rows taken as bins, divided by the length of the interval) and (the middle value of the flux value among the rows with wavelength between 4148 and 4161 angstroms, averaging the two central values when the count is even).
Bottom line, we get 4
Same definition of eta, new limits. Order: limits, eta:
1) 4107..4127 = 4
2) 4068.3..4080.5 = 3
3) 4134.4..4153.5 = 0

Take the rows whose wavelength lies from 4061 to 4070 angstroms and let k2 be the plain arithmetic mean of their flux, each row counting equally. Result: 116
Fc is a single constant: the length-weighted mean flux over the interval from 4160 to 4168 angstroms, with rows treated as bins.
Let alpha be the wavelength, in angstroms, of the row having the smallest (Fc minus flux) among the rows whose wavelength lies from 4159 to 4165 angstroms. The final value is 4162.62 angstroms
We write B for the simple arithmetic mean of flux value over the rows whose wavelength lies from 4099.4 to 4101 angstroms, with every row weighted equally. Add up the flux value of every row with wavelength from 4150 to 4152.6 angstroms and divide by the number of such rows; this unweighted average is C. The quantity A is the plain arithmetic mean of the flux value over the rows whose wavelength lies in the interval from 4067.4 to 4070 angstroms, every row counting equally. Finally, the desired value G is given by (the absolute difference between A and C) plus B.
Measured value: 120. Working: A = 124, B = 117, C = 122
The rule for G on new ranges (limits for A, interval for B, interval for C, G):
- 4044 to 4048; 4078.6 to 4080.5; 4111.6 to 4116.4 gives 109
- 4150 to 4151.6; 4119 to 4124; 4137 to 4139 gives 108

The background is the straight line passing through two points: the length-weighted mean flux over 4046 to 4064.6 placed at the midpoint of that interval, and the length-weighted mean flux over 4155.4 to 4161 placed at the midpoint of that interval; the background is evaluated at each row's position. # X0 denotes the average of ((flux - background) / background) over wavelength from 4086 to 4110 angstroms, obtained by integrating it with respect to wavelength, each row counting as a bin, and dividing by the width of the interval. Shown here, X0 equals -0.109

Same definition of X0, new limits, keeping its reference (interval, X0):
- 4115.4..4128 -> -0.035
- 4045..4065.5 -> 0.003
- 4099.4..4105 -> 0.074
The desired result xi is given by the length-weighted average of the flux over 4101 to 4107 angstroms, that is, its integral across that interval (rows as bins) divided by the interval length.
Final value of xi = 109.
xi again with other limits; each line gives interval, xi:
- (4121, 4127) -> 105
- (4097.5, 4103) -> 116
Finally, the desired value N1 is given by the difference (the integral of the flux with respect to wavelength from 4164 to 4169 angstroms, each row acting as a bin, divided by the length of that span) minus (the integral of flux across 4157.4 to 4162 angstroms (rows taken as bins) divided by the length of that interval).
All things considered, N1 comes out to 1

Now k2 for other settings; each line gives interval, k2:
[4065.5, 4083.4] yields 107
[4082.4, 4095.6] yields 100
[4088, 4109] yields 96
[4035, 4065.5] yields 116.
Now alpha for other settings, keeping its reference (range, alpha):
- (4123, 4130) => 4126.35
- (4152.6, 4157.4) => 4154.00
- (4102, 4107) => 4102.67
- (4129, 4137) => 4136.82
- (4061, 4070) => 4061.31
